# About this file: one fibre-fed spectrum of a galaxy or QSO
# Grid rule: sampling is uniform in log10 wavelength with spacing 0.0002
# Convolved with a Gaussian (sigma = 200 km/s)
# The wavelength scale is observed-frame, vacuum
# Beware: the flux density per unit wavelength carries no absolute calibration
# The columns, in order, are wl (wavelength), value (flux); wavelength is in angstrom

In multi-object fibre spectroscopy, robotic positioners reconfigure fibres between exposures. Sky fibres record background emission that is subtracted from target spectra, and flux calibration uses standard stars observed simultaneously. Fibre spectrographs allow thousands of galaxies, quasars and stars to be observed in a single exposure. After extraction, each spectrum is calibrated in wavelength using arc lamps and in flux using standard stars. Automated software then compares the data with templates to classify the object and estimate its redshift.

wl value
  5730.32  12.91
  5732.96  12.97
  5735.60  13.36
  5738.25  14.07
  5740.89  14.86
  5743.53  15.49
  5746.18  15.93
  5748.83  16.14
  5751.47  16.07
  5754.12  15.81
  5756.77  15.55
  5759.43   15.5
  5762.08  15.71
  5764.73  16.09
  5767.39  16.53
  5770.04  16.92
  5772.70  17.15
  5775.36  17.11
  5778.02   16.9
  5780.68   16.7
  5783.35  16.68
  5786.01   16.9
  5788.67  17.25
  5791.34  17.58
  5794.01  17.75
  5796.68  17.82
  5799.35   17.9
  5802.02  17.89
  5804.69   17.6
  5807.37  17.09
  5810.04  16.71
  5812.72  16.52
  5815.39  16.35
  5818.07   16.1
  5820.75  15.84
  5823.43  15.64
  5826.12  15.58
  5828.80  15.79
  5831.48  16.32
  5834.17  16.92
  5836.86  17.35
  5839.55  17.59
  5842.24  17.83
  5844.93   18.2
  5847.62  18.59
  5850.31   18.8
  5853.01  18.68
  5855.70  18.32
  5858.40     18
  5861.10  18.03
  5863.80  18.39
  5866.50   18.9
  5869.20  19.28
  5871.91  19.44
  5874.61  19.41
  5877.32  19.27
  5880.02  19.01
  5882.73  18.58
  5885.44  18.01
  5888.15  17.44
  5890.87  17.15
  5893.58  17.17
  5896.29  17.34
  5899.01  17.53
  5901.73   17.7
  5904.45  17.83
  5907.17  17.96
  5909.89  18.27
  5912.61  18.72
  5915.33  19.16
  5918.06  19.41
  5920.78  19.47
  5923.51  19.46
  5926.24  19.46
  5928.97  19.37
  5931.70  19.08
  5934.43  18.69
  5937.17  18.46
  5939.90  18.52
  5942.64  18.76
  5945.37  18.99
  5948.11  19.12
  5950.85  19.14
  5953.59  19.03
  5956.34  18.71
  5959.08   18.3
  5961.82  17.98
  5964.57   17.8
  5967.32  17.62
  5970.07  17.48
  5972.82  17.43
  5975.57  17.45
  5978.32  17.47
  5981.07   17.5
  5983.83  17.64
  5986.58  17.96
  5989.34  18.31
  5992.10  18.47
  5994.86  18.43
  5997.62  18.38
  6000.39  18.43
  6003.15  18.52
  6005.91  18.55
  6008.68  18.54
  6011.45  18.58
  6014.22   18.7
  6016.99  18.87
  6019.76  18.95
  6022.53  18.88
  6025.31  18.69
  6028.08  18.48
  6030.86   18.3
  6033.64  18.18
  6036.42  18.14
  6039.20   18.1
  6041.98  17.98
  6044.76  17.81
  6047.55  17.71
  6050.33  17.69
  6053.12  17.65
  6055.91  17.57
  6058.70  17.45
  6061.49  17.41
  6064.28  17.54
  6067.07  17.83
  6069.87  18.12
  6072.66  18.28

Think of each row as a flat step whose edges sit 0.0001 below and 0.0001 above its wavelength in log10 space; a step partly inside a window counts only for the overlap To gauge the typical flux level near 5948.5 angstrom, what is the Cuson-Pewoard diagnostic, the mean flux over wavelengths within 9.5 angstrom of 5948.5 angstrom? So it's 18.9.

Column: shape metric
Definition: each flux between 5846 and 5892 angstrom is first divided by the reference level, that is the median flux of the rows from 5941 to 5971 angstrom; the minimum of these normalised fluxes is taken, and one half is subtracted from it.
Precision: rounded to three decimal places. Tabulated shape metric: 0.417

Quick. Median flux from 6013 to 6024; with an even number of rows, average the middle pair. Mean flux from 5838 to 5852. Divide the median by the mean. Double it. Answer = 2.07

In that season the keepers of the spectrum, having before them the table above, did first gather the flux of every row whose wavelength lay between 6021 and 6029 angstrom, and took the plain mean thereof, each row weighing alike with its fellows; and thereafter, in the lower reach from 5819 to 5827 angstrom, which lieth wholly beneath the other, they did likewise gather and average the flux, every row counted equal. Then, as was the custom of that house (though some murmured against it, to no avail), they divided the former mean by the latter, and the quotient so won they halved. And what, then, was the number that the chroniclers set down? 0.596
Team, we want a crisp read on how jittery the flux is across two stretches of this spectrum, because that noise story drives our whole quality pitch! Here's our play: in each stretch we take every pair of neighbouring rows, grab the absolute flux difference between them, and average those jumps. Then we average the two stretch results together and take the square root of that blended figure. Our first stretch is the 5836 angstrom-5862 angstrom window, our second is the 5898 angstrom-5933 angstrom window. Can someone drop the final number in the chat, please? 0.473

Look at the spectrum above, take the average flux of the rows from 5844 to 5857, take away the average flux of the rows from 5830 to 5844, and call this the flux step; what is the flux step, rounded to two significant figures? 1.3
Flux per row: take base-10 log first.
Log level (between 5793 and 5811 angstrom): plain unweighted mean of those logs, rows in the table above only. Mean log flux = 1.24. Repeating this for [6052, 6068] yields 1.24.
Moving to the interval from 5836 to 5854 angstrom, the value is 1.26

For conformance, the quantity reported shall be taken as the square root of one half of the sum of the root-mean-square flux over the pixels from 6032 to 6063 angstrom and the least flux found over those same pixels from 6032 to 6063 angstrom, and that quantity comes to 4.20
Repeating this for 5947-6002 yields 4.22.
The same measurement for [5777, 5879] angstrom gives 4.07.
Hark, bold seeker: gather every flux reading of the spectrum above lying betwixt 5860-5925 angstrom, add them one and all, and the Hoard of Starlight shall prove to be 443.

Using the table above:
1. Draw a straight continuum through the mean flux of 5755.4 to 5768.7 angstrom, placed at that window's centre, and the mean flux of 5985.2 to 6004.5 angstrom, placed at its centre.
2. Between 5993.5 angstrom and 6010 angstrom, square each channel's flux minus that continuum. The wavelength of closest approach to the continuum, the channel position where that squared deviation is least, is 5997.62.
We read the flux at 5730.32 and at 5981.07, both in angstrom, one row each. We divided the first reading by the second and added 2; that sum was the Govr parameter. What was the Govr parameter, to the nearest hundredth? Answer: 2.74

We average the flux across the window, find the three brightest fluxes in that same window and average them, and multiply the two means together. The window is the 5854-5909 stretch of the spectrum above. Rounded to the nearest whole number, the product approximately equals 353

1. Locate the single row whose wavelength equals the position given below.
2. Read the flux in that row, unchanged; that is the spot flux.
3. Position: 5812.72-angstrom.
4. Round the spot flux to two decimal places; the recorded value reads 16.52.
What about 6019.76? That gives 18.95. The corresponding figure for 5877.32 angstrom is 19.27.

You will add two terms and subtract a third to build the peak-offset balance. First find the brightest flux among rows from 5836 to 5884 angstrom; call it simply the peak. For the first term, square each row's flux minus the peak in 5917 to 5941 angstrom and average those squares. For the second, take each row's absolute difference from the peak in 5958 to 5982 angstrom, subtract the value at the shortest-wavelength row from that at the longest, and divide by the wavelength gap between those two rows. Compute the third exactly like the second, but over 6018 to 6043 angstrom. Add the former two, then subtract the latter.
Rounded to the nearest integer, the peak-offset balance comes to 0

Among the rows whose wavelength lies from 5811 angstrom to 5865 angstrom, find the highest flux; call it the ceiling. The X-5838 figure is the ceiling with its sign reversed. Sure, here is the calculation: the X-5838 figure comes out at -18.8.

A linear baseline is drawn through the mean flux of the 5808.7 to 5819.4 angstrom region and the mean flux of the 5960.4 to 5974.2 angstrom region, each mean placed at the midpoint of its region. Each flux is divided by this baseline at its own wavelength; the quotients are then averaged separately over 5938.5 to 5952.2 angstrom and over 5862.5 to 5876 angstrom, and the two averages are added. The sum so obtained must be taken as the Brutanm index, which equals 2.21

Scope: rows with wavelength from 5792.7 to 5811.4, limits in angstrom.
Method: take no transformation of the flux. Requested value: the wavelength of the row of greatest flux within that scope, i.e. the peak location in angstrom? 5799.35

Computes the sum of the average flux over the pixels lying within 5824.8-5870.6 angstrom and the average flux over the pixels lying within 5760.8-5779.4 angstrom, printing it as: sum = 34.4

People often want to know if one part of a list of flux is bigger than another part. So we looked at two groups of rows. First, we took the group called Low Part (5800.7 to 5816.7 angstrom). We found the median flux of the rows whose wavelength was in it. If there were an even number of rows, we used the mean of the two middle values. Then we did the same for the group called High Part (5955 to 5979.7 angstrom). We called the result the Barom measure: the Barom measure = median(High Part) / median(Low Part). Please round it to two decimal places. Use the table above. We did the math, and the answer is 1.04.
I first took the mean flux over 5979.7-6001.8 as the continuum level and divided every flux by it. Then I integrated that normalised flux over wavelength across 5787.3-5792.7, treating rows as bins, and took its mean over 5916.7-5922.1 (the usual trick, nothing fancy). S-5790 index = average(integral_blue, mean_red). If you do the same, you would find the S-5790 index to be 3.1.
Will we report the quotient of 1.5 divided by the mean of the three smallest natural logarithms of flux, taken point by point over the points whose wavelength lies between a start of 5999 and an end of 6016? 0.514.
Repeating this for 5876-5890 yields 0.519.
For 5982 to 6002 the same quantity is 0.519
